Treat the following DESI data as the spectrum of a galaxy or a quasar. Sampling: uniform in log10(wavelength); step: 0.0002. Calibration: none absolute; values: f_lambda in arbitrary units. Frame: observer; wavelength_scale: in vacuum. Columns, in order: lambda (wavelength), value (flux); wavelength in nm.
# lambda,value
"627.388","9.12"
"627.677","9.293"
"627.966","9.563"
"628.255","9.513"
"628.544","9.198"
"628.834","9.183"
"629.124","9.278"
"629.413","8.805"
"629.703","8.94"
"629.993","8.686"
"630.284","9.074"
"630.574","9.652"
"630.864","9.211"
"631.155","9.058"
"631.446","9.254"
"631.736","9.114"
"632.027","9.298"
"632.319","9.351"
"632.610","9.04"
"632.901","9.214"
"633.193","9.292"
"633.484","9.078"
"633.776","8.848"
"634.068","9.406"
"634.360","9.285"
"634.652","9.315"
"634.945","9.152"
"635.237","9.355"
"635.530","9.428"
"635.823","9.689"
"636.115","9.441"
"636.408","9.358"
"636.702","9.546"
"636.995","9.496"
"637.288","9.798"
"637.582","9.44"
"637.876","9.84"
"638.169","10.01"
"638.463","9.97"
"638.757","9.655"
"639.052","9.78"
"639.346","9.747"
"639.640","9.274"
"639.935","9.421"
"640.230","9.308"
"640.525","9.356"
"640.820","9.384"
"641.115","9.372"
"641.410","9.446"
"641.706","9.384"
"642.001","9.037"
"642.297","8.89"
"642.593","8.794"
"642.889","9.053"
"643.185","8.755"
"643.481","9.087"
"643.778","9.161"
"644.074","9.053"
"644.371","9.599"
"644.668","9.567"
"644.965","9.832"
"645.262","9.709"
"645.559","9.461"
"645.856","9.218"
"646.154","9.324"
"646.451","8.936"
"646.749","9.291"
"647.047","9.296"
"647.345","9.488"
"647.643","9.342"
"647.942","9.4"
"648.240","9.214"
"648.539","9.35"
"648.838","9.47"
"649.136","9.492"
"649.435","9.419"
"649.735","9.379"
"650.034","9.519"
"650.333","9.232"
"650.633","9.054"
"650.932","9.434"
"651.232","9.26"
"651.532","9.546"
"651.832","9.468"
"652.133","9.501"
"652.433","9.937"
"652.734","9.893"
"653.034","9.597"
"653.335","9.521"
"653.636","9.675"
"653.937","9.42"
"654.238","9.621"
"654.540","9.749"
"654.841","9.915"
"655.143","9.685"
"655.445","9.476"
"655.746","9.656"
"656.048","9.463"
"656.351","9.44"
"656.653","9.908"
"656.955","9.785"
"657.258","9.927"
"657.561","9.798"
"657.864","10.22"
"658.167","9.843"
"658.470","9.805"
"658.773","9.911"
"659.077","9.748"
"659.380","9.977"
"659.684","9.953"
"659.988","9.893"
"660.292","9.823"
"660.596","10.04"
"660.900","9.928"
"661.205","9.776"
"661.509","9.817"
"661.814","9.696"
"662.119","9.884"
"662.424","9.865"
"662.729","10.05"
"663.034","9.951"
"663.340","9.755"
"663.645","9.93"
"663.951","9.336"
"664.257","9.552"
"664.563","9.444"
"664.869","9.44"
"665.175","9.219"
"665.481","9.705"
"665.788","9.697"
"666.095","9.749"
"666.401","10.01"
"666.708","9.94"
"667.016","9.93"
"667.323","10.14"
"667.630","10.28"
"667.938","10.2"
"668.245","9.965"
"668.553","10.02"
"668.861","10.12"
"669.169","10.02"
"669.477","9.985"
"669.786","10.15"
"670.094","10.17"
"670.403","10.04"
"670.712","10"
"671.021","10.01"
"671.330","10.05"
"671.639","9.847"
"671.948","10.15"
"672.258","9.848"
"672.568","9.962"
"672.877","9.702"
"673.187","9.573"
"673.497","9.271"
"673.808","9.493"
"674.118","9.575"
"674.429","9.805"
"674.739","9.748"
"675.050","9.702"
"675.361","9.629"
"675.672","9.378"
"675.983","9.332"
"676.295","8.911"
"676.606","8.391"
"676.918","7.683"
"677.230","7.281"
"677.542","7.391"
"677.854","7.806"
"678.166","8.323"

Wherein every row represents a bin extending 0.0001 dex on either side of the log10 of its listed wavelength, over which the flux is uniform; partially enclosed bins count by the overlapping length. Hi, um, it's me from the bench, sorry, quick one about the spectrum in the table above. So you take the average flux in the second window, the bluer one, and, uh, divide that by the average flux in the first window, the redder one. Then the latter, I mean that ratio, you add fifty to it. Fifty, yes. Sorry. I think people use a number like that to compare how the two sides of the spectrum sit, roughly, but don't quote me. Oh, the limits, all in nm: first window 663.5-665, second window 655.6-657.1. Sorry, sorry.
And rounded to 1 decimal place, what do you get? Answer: 51.0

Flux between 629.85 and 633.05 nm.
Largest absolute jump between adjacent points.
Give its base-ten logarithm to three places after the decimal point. -0.238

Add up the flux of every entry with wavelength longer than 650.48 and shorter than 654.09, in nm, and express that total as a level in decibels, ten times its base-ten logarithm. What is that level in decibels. 20.6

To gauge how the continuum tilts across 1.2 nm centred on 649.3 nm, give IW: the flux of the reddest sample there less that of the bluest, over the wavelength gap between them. -0.1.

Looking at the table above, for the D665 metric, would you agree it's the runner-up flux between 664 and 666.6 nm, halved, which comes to 4.87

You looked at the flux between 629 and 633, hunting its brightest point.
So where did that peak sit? 630.574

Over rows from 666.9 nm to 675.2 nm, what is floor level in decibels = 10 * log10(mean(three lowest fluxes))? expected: 9.75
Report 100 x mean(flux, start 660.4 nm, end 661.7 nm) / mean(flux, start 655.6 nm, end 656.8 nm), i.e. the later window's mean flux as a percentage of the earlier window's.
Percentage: 103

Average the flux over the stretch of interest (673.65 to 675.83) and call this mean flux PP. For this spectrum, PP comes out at 9.62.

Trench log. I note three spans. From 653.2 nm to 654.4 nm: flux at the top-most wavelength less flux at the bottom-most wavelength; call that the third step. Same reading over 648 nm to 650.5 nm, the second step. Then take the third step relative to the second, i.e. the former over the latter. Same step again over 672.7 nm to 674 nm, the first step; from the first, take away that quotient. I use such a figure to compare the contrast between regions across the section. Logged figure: -5.8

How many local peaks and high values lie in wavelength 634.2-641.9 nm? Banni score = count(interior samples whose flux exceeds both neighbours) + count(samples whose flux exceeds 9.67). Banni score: 16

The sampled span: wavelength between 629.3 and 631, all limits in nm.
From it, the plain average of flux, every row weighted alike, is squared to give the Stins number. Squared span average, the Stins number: 82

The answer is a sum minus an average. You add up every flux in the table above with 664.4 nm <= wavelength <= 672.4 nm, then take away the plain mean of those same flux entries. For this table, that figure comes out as 248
